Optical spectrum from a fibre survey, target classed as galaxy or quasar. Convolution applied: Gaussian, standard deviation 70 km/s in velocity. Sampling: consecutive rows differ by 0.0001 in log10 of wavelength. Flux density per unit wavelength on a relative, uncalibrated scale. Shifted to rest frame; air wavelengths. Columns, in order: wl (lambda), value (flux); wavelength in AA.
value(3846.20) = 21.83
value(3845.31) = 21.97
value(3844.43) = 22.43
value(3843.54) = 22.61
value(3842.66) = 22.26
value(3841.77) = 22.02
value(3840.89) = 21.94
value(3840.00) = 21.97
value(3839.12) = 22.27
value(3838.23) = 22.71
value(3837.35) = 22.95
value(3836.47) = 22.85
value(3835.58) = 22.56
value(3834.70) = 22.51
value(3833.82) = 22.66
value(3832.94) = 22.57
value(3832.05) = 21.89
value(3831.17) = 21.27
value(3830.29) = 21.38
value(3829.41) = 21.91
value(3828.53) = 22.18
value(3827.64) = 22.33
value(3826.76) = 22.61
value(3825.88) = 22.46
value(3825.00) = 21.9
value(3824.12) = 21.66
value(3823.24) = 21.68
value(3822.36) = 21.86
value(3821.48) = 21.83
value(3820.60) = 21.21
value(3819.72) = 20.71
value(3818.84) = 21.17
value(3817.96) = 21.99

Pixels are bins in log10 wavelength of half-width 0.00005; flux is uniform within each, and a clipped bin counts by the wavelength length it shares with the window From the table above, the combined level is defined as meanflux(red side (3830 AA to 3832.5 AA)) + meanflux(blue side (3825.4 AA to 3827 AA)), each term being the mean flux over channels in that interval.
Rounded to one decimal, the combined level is 44.0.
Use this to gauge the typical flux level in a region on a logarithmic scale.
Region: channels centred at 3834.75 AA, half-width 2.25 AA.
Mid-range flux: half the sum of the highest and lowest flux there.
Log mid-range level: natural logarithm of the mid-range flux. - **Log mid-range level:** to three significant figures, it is 3.12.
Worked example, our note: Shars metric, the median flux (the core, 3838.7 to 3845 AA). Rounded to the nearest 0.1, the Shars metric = 22.3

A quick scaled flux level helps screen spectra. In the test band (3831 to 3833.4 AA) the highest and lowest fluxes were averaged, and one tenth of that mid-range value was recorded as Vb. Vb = 2.19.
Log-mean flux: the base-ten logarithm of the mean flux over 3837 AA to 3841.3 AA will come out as 1.35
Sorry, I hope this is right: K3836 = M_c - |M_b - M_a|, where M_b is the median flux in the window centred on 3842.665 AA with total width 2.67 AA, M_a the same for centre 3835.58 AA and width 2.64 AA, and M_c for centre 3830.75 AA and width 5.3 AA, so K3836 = 21.6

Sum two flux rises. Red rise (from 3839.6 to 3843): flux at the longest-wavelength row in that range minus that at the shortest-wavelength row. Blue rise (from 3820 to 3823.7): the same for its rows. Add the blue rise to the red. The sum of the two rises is 0.8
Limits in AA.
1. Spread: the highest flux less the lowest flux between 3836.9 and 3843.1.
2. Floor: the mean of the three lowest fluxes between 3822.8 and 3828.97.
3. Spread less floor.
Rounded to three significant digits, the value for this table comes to -20.7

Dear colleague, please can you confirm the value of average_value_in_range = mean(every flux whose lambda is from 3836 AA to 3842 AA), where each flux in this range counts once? 22.4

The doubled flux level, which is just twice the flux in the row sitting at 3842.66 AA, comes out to 44.5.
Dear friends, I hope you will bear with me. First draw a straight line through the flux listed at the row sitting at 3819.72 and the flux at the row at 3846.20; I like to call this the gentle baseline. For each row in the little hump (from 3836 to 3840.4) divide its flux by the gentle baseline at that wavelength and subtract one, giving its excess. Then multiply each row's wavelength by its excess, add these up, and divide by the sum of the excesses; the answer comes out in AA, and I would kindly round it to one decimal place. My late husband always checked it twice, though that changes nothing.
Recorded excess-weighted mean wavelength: 3837.8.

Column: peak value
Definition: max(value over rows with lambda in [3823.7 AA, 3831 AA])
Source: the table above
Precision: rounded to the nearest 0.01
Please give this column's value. 22.61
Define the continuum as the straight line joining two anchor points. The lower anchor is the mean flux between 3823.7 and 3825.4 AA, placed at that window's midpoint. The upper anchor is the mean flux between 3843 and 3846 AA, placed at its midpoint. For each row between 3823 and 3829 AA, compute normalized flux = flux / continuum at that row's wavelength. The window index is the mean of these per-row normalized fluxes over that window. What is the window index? 1.014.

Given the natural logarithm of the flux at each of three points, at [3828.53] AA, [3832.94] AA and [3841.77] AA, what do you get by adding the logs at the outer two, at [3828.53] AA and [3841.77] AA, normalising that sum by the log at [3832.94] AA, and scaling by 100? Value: 199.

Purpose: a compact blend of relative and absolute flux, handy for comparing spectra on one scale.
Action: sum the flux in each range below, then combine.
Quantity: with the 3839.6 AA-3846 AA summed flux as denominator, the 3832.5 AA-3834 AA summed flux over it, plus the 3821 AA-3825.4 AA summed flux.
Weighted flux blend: 109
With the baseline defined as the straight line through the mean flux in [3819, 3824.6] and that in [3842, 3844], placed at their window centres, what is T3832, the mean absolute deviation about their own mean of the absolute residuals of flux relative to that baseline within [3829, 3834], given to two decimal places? 0.23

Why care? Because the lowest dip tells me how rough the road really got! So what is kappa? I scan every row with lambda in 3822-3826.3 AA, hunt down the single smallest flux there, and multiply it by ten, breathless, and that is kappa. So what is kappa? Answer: 217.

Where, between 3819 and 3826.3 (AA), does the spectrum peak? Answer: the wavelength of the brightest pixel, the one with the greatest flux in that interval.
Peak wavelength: 3825.88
